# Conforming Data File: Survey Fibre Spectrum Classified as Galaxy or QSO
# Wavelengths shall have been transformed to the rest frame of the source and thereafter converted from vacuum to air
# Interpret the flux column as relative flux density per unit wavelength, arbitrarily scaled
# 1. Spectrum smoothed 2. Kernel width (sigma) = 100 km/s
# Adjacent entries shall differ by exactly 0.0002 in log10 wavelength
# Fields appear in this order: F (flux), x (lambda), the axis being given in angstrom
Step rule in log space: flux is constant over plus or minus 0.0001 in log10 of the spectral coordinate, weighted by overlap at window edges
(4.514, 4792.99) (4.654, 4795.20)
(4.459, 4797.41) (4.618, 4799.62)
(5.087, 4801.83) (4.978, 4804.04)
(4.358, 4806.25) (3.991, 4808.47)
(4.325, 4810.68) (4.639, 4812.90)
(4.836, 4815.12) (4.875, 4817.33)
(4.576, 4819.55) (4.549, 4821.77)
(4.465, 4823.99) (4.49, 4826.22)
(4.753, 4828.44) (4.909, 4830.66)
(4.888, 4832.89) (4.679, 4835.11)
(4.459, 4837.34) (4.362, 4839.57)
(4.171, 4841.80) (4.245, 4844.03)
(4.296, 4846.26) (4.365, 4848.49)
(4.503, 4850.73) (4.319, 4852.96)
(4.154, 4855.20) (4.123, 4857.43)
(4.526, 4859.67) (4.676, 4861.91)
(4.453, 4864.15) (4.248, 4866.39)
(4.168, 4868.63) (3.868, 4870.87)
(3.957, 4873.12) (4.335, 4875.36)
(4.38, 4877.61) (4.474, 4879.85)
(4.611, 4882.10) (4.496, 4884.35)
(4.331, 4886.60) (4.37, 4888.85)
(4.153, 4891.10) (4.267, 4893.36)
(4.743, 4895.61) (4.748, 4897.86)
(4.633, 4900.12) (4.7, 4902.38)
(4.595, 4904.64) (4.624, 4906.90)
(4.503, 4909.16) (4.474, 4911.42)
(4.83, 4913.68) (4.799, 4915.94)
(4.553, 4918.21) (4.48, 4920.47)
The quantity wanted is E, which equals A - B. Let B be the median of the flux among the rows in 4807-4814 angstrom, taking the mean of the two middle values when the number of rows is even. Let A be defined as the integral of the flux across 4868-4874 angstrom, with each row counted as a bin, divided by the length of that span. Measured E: -0.34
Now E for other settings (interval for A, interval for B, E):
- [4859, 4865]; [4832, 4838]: -0.12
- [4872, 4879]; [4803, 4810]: -0.12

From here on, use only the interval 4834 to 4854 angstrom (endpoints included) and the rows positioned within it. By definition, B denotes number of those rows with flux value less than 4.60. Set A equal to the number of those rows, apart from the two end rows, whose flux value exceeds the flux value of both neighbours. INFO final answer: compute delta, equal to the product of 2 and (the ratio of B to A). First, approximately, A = 1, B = 8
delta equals 16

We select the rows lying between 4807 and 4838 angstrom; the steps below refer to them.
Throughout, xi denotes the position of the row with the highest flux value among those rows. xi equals 4830.66 angstrom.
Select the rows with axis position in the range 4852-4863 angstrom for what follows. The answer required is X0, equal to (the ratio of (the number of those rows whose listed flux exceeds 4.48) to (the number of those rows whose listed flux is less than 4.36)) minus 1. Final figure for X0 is -0.33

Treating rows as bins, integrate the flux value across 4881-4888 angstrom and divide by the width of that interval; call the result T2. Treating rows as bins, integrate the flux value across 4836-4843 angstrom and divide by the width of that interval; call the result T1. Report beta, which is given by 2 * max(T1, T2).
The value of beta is 8.95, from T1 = 4.34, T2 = 4.5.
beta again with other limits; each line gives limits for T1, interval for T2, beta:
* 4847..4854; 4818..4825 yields 9.11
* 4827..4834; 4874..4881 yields 9.67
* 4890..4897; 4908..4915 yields 9.23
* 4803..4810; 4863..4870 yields 8.86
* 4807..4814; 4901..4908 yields 9.27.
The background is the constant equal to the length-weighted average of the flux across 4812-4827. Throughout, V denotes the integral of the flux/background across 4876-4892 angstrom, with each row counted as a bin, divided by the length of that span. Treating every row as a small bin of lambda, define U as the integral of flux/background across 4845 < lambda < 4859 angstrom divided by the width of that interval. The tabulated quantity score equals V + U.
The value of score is 1.88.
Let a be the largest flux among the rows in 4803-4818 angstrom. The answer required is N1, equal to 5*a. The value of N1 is 24.9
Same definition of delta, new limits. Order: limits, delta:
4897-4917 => 2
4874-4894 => 8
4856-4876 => 16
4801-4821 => 8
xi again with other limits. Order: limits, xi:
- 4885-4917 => 4913.68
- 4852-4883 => 4861.91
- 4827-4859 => 4830.66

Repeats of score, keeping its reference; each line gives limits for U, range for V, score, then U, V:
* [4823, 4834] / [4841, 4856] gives 1.94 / 1.01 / 0.927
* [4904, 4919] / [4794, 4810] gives 1.99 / 1.00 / 0.989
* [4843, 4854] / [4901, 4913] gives 1.93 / 0.94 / 0.990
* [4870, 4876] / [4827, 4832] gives 1.91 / 0.87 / 1.038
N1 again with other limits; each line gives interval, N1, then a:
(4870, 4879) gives 21.9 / 4.38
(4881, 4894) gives 23.1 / 4.611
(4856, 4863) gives 23.4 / 4.676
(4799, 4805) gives 25.4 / 5.087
